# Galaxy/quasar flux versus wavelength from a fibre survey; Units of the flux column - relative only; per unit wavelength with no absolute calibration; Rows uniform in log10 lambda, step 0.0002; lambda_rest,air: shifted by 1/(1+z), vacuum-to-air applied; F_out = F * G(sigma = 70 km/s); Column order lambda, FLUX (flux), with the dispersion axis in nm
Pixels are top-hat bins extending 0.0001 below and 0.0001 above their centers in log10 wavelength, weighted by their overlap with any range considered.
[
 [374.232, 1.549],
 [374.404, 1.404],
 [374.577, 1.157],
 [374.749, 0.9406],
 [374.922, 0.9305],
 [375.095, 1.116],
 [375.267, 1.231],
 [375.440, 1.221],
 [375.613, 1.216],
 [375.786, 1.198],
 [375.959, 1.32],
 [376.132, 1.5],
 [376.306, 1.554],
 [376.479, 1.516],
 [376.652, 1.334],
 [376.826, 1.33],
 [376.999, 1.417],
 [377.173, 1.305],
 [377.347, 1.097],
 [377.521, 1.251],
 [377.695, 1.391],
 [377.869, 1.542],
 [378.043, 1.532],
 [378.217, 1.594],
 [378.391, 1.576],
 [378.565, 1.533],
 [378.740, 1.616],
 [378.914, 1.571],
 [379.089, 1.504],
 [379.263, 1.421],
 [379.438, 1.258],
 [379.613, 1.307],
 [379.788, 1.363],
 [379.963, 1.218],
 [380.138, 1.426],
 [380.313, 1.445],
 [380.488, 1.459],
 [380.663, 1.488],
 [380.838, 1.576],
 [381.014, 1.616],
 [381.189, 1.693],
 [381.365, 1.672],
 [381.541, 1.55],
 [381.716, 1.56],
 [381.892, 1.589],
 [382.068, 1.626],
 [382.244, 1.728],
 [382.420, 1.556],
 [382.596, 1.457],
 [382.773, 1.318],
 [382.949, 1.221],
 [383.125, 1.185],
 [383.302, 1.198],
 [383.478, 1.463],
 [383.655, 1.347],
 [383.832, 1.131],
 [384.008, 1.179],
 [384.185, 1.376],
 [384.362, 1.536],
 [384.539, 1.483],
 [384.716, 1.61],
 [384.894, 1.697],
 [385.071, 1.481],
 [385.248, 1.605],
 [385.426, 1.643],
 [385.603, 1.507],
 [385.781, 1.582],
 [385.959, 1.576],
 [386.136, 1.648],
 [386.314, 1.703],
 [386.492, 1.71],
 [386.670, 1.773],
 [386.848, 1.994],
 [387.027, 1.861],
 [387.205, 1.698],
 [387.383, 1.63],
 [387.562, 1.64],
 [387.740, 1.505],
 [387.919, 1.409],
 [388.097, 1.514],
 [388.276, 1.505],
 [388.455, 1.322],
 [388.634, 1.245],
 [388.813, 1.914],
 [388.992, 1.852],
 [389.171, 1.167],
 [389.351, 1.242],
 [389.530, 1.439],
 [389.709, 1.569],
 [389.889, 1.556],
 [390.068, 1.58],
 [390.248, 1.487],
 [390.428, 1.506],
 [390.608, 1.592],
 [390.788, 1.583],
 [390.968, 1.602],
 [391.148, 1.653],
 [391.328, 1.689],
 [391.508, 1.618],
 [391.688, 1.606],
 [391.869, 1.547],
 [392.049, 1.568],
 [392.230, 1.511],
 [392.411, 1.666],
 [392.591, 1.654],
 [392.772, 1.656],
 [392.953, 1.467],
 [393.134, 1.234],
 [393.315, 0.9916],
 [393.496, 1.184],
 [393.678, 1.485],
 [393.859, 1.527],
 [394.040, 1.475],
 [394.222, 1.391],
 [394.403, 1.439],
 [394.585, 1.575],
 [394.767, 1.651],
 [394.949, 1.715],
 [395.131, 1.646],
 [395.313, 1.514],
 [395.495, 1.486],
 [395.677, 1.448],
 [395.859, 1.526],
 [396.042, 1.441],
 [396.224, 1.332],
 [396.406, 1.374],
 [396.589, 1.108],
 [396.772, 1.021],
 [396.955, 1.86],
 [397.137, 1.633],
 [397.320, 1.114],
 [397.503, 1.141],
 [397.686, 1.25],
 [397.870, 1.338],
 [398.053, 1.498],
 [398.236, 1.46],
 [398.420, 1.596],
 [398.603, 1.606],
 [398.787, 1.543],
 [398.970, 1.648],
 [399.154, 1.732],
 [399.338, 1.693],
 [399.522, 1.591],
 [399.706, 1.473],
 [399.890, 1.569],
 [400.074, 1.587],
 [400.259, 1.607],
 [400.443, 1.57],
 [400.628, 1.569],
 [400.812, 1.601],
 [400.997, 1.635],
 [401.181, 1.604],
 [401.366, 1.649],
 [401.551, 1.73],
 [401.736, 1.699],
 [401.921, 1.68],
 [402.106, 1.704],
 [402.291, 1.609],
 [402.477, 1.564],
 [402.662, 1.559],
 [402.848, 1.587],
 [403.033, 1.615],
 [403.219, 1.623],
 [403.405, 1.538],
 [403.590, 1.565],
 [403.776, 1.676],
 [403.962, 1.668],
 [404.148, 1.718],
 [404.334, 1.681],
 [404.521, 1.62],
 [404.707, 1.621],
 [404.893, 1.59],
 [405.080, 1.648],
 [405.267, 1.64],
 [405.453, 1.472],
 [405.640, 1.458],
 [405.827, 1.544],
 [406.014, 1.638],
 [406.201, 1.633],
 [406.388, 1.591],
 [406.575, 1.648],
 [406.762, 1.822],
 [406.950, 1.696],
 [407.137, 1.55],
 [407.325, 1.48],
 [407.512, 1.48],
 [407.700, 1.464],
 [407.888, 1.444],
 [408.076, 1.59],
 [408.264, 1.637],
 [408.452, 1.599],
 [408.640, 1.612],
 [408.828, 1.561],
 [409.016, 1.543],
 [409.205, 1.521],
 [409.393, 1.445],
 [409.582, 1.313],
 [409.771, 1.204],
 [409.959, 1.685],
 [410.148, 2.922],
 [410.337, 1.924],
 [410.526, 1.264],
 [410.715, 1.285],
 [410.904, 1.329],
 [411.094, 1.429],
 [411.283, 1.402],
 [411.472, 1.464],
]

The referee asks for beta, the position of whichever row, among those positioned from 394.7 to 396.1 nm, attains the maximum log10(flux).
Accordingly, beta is 394.949 nm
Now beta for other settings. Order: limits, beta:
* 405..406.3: 405.080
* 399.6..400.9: 400.259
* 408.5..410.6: 410.148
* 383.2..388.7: 386.848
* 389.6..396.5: 394.949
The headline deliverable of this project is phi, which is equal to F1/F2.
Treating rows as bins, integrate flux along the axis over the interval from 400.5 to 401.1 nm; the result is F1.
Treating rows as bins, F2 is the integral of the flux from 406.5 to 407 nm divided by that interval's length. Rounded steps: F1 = 0.96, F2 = 1.73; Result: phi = 0.56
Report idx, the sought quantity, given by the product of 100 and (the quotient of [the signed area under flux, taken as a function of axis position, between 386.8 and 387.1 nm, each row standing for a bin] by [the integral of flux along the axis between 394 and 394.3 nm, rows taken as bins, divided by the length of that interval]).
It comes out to 40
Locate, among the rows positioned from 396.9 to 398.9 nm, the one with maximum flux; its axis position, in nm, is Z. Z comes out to 396.955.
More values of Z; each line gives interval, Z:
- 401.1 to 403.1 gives 401.551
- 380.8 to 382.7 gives 382.244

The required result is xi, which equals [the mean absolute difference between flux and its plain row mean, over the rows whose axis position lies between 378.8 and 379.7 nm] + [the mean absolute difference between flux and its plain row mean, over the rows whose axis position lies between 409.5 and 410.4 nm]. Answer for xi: 0.59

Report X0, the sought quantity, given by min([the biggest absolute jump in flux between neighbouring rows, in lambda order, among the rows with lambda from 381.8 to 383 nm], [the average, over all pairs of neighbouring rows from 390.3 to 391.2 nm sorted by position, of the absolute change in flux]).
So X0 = 0.04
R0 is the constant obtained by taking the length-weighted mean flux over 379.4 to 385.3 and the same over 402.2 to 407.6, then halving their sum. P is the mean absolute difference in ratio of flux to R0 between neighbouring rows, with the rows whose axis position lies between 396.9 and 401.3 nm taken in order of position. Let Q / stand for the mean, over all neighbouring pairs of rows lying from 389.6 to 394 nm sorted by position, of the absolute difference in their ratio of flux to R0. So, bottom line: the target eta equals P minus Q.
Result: 0.004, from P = 0.060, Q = 0.0551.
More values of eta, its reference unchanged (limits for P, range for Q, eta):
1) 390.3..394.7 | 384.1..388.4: -0.001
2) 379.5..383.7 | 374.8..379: -0.003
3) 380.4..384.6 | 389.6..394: 0.006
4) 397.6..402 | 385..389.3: -0.051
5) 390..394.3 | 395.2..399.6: -0.035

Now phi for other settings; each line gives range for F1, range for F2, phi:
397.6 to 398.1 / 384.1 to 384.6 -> 0.46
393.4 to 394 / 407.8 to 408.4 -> 0.54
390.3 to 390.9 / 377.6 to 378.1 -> 0.63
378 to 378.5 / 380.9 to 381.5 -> 0.48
